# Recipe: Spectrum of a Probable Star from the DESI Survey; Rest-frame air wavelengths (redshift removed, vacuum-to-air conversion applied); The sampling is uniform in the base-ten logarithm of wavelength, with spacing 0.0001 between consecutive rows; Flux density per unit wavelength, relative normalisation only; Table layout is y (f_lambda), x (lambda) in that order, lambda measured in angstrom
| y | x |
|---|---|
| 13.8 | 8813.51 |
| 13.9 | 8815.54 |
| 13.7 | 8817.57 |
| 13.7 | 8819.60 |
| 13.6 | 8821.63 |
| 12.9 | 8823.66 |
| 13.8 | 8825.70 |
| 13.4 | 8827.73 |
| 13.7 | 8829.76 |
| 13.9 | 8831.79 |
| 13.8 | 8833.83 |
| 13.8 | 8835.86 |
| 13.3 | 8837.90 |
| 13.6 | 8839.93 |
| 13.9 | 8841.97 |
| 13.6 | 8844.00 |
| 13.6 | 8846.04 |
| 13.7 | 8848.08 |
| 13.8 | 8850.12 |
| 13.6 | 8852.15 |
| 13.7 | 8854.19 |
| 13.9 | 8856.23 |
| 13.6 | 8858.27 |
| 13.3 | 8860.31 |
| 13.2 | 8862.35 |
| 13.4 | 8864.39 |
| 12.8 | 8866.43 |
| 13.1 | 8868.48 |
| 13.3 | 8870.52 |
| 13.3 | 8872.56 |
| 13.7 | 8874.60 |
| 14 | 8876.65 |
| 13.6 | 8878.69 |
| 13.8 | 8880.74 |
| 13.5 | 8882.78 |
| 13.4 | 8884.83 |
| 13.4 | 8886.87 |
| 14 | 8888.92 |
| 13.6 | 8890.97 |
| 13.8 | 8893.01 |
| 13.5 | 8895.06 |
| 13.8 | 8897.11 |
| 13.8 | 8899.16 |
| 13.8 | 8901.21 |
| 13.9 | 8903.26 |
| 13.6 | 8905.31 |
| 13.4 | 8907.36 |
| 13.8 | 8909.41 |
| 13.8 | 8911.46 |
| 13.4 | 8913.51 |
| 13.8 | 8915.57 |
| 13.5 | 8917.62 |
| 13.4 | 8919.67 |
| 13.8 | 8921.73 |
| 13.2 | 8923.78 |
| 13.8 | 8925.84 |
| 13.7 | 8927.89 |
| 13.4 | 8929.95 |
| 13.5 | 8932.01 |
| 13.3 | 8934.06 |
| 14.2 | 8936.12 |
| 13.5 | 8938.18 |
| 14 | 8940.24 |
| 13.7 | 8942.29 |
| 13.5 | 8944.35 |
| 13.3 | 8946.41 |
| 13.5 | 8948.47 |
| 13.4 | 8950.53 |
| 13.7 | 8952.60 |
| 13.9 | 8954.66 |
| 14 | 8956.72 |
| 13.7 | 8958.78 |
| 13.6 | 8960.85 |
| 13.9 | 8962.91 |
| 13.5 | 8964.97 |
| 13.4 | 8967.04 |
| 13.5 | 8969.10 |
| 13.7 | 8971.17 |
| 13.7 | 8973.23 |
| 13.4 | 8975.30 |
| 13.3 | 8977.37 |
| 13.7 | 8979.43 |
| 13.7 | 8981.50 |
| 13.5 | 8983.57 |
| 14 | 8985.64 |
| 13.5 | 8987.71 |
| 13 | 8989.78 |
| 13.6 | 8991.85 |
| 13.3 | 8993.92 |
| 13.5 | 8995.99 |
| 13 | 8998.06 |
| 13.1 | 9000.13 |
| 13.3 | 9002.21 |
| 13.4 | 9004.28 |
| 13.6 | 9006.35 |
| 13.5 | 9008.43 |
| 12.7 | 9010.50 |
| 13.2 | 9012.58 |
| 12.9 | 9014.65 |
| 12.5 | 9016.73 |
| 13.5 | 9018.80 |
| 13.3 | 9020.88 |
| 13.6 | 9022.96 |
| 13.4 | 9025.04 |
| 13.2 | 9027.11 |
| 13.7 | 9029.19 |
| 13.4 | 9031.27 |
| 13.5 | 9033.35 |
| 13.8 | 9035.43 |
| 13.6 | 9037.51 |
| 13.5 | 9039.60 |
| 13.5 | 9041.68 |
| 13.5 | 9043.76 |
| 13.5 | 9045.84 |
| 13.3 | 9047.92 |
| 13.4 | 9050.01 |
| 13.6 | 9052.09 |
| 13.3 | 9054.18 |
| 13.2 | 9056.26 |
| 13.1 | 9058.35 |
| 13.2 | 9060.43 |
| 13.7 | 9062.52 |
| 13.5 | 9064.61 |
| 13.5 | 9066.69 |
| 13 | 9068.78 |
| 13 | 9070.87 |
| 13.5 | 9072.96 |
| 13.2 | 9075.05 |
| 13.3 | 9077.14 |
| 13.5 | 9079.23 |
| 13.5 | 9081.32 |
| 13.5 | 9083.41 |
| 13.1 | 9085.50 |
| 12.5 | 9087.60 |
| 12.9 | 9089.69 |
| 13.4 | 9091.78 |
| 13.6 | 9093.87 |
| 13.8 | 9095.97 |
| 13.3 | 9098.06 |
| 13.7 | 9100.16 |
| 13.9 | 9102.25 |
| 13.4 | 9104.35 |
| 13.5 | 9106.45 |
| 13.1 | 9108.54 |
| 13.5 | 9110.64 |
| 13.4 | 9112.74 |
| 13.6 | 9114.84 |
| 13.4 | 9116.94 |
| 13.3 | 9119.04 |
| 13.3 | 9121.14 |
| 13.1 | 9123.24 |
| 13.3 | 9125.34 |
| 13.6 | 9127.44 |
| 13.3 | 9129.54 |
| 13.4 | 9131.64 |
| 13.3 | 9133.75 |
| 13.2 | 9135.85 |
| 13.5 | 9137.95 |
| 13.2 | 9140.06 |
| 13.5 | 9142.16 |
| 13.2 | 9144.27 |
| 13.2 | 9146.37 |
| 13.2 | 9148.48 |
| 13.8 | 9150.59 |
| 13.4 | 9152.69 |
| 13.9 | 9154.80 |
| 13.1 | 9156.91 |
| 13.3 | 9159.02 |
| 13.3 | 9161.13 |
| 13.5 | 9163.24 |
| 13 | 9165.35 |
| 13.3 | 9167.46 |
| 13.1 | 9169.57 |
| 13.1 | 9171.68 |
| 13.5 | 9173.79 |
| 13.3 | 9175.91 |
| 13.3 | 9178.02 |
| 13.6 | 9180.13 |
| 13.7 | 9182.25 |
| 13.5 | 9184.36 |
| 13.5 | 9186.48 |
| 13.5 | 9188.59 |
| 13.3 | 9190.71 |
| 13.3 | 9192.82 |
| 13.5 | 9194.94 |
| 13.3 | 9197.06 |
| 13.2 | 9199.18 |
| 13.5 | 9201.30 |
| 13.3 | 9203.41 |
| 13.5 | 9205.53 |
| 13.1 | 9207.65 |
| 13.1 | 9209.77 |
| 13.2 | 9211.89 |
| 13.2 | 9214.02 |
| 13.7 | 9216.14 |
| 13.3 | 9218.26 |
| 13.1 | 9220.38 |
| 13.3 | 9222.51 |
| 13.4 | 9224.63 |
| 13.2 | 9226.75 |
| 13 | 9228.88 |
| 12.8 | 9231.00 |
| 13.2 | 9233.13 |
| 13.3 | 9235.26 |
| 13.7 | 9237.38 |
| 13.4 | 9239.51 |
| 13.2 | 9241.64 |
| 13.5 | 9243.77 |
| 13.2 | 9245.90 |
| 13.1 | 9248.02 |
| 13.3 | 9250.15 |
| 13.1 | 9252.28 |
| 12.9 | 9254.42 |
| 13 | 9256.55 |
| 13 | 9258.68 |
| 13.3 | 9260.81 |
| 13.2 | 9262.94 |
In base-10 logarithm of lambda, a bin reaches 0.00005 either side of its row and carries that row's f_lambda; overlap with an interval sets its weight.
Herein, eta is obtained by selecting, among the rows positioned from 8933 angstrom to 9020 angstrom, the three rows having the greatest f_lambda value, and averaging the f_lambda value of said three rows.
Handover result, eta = 14.07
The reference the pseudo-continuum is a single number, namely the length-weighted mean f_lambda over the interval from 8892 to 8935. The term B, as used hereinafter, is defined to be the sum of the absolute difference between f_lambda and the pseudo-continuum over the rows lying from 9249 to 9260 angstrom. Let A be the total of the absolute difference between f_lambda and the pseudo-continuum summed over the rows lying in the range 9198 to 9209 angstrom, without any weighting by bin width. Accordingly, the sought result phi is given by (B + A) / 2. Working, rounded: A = 1.5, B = 2.79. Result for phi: 2.14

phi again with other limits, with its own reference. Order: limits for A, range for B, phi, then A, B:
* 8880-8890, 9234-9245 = 1.14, 1.1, 1.16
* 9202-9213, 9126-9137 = 1.59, 1.9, 1.29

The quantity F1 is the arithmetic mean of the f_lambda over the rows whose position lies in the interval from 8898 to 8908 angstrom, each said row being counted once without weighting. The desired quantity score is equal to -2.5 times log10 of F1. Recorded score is -2.84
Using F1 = 13.7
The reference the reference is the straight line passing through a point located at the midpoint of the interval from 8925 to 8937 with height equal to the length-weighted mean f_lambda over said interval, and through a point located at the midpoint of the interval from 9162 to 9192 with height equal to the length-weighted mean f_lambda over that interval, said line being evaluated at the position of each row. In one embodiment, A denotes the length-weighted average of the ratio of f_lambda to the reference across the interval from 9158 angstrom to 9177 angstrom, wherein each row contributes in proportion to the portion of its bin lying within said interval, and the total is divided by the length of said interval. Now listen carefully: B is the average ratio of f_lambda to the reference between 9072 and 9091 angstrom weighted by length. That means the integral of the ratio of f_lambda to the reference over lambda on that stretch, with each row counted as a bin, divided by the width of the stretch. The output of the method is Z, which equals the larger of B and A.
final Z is 0.991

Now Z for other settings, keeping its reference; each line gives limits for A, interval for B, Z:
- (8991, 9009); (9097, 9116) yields 1.003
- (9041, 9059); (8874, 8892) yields 0.998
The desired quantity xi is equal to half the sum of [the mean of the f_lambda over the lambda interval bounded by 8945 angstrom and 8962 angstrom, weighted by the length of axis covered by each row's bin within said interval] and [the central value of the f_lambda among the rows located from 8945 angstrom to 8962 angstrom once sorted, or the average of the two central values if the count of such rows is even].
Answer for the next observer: 13.6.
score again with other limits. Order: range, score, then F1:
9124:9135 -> -2.82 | 13.4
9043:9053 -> -2.82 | 13.5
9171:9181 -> -2.81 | 13.4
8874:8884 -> -2.84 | 13.7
